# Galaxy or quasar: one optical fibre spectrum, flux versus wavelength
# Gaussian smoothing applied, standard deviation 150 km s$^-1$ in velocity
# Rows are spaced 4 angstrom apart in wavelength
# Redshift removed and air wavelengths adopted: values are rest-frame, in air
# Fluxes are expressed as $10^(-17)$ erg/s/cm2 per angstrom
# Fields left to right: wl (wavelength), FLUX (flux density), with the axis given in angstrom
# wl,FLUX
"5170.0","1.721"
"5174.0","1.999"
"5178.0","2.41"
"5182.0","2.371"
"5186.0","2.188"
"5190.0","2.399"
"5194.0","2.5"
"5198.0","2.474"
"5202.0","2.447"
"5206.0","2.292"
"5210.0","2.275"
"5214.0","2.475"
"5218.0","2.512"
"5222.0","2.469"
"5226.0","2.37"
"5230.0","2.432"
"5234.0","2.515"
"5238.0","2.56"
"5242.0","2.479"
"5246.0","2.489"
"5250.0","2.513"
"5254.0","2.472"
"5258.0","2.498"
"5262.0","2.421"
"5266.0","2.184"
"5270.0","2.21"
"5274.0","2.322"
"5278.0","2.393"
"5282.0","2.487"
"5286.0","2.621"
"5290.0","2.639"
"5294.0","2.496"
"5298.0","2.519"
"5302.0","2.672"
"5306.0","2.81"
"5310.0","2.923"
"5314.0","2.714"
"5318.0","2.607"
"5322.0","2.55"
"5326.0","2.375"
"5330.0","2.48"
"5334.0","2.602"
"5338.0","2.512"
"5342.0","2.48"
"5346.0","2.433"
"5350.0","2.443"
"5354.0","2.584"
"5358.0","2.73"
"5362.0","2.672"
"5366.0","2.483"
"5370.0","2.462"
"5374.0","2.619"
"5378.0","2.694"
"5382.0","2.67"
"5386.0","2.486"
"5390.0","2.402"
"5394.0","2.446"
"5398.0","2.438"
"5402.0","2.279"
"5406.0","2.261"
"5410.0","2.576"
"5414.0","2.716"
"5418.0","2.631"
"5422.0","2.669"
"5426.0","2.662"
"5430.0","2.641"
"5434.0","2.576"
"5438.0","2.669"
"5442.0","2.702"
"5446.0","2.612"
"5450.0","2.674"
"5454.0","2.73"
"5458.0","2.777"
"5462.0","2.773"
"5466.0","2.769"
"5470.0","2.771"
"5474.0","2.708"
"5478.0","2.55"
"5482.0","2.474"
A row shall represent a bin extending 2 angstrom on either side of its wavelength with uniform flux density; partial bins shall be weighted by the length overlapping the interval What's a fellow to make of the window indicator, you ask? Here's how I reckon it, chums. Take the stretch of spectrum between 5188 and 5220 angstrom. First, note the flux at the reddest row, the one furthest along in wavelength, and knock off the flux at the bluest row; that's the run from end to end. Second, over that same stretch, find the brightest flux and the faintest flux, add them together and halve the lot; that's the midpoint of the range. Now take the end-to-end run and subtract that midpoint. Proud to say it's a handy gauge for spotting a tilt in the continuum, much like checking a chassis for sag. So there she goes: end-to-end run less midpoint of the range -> -2.3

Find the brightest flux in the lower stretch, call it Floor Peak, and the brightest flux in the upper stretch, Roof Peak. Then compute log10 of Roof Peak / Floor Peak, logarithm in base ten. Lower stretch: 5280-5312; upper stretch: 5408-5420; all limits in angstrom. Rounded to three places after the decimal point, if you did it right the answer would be -0.032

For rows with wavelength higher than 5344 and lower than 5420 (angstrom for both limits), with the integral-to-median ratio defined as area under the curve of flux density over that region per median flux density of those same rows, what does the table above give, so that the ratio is 77.3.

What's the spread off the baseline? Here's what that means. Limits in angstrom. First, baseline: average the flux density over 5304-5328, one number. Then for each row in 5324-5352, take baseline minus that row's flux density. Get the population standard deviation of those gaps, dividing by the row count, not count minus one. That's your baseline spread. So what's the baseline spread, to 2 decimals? 0.07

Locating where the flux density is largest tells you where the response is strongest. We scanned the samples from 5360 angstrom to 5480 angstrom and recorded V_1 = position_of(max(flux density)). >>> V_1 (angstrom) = 5458.0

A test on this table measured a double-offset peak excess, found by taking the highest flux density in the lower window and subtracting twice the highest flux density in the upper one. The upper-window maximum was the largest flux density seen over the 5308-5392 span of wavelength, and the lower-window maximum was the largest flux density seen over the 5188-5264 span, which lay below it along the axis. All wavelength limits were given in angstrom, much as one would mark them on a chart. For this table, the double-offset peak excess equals -3.29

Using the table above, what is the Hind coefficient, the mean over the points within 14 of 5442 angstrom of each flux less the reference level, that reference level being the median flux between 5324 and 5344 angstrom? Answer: 0.18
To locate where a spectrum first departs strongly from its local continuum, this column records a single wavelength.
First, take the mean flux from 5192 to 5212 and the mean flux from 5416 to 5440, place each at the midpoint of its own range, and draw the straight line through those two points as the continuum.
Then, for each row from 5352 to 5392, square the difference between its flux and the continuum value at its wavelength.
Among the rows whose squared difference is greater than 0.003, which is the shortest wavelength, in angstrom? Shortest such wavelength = 5358.0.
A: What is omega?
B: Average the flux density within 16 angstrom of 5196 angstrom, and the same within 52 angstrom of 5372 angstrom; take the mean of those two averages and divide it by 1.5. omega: 1.63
